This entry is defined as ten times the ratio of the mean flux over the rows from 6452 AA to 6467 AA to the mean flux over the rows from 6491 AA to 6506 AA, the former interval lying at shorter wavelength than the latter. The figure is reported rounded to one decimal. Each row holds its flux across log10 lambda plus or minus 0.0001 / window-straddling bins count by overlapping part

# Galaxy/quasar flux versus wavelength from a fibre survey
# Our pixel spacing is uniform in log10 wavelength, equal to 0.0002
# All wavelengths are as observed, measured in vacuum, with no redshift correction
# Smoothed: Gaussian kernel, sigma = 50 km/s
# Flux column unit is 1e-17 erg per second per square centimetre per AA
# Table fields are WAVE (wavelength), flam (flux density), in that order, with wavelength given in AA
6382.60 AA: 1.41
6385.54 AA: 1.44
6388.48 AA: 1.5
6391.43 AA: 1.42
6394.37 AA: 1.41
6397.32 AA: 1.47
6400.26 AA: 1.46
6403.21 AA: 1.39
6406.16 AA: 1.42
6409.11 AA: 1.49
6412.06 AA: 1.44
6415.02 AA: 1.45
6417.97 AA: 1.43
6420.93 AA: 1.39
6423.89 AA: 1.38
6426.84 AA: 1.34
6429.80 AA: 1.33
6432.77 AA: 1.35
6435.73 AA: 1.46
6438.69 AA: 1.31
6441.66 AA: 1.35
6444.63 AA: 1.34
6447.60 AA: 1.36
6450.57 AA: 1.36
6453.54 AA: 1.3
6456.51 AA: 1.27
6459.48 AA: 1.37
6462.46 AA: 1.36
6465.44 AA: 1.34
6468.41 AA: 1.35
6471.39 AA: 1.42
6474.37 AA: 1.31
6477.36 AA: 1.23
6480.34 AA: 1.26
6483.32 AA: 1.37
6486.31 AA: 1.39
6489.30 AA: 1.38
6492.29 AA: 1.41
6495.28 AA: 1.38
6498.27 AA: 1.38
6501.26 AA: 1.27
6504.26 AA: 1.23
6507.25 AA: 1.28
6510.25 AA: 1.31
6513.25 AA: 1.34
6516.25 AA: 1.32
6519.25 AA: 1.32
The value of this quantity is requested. 10.0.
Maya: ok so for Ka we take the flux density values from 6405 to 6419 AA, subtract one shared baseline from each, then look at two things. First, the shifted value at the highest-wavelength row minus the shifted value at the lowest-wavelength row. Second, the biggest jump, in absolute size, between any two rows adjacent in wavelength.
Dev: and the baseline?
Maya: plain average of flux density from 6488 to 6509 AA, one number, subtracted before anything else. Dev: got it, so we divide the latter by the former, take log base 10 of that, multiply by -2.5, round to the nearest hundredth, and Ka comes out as -2.11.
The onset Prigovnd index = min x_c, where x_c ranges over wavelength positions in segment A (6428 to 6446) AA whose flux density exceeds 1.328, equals 6429.80 AA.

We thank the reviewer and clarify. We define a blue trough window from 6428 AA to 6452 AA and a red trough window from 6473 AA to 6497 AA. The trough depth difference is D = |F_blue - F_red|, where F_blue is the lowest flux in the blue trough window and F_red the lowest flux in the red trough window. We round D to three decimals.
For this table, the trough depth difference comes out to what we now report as 0.080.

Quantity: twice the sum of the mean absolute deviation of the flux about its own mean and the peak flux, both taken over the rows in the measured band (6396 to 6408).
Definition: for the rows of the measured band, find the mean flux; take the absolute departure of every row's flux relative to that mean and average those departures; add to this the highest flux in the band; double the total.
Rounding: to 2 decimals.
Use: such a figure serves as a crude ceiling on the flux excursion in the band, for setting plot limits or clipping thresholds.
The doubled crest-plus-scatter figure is 3.00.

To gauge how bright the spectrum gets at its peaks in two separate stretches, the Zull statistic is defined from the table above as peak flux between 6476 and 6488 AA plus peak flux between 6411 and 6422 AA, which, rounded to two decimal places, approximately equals 2.84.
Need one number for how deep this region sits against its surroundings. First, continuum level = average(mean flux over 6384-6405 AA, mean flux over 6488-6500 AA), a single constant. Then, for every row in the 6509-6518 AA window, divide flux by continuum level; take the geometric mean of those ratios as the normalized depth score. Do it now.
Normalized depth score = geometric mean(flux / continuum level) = 0.94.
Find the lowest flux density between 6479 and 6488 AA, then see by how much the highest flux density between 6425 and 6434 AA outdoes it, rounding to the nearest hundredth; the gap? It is 0.09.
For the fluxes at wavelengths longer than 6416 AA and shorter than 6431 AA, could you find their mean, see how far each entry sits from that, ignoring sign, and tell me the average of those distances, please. 0.031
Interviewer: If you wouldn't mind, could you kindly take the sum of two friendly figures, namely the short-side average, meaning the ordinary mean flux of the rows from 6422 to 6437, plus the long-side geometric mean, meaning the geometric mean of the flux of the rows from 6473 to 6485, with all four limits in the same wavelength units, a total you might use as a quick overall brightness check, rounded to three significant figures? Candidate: 2.66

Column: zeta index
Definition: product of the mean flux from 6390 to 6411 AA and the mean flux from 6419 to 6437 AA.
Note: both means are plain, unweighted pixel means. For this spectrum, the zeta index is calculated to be 1.98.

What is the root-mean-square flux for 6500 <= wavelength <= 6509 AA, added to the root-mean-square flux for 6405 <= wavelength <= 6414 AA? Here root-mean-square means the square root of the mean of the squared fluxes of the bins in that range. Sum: 2.71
